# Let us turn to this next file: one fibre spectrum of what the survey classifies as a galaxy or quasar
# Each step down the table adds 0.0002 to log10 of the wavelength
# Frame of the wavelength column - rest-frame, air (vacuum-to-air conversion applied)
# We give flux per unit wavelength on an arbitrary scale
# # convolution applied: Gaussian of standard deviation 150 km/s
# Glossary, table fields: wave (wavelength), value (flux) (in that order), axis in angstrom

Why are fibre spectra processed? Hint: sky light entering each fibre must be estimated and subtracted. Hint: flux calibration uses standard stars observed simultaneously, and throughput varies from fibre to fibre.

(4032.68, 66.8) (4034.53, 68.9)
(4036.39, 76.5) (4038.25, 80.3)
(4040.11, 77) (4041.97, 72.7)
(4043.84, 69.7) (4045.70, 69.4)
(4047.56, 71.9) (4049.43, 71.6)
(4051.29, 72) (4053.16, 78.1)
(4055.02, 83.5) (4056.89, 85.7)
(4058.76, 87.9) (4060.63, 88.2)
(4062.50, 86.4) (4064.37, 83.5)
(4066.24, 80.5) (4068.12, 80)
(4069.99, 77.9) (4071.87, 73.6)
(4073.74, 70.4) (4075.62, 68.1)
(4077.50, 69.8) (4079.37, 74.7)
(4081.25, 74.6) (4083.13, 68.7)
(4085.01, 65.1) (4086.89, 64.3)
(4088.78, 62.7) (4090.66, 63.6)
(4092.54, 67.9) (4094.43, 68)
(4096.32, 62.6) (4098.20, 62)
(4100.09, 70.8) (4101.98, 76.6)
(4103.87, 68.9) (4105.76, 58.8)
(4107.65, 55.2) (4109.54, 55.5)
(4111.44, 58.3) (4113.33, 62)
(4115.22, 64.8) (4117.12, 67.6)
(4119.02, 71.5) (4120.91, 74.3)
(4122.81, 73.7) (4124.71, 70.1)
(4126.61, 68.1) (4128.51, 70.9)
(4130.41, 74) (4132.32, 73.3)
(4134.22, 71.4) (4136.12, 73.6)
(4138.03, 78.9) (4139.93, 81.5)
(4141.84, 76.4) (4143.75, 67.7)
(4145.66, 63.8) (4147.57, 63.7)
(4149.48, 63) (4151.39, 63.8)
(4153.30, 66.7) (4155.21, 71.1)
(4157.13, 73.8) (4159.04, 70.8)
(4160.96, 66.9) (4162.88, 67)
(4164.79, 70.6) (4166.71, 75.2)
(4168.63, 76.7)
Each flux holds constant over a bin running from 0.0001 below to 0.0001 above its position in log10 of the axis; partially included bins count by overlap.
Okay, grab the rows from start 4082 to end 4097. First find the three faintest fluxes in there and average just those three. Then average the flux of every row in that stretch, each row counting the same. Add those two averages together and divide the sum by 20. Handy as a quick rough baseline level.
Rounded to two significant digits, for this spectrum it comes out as 6.4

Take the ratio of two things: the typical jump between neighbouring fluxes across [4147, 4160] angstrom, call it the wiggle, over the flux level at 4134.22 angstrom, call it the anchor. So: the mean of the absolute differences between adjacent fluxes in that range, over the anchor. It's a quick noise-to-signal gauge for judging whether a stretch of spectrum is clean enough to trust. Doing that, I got 0.034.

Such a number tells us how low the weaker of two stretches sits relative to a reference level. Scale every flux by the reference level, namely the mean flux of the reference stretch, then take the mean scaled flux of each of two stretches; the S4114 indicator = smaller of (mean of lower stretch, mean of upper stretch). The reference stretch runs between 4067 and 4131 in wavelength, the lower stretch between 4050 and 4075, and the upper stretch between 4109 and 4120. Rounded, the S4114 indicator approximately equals 0.93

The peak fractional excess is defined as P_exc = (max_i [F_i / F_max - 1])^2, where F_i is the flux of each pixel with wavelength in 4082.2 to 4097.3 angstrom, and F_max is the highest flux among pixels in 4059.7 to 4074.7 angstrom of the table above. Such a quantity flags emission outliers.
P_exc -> 0.049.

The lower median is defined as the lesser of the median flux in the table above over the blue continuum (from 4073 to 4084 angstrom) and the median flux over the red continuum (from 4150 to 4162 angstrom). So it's 69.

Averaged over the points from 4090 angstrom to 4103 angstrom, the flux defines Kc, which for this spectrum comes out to 67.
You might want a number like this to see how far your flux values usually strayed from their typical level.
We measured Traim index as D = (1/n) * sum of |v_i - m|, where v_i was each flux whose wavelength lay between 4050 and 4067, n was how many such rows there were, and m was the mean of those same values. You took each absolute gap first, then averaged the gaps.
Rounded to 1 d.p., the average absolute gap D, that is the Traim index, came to 4.0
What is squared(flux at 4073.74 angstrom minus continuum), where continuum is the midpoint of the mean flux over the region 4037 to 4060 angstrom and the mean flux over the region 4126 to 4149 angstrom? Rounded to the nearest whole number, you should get 15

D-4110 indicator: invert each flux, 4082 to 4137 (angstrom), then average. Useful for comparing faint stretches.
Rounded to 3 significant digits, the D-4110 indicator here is 0.0150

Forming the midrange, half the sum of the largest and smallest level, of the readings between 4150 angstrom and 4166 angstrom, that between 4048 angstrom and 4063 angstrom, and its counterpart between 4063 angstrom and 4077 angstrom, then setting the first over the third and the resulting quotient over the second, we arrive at 0.0114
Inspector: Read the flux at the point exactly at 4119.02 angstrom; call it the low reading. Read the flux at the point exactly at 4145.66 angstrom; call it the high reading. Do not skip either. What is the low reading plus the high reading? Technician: 135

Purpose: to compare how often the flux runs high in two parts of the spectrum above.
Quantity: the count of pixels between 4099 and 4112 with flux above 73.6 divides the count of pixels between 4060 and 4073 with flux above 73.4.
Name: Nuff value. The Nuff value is 7.0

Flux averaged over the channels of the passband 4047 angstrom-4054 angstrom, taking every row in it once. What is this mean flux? 73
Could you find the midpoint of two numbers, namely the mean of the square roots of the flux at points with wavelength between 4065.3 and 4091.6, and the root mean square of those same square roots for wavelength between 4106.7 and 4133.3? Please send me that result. 8.31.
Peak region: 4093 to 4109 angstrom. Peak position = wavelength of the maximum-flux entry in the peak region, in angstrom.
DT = 4101.98 angstrom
